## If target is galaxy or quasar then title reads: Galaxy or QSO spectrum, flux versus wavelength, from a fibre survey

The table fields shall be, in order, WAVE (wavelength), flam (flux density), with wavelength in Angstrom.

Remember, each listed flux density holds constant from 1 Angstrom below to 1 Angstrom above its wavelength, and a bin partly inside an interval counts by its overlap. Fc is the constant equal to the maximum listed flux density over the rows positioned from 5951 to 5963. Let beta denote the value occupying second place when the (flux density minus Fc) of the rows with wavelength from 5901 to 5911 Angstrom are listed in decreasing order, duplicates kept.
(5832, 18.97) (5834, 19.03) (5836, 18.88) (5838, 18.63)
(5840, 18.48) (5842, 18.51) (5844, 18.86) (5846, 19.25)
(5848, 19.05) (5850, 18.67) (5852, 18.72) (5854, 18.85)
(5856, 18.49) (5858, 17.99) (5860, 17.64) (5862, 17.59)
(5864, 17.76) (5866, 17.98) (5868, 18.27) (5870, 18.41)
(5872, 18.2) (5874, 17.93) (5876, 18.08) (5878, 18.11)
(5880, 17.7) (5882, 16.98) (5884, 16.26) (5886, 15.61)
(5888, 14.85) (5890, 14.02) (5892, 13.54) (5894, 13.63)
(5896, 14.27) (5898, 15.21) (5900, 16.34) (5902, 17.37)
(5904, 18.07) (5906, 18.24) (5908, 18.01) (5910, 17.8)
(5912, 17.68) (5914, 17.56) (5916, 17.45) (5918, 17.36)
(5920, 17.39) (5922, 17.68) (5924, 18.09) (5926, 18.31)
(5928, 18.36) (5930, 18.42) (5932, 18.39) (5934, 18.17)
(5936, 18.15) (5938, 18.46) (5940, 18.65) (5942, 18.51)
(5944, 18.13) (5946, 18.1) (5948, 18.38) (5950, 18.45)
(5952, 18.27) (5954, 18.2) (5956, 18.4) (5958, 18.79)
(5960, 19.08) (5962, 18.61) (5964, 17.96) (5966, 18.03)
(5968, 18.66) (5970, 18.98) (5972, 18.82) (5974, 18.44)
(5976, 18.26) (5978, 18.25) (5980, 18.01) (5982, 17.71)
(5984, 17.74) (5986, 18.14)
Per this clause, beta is -1.0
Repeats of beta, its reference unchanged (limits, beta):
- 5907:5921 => -1.3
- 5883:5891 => -3.5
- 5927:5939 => -0.7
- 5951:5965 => -0.3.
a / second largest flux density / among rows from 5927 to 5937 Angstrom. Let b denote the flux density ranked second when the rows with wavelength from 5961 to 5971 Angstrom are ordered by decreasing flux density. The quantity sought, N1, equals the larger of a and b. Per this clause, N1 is 18.7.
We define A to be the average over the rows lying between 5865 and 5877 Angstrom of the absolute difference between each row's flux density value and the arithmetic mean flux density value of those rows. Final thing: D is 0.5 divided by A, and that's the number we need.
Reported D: 3.4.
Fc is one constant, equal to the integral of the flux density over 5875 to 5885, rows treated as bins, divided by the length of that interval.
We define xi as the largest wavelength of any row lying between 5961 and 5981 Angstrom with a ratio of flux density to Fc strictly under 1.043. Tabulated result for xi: 5980 Angstrom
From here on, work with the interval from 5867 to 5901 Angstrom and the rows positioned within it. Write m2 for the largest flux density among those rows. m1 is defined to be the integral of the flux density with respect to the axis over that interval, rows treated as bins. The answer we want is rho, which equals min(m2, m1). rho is 18.4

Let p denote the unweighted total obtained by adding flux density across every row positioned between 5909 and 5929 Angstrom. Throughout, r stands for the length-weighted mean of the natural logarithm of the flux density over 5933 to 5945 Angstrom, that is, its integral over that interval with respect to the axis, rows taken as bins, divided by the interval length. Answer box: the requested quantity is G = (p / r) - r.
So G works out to 58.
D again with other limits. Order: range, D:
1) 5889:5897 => 1.8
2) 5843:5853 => 2.6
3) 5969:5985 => 1.4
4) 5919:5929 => 1.5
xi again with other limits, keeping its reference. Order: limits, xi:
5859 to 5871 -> 5866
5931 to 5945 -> 5944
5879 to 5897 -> 5896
